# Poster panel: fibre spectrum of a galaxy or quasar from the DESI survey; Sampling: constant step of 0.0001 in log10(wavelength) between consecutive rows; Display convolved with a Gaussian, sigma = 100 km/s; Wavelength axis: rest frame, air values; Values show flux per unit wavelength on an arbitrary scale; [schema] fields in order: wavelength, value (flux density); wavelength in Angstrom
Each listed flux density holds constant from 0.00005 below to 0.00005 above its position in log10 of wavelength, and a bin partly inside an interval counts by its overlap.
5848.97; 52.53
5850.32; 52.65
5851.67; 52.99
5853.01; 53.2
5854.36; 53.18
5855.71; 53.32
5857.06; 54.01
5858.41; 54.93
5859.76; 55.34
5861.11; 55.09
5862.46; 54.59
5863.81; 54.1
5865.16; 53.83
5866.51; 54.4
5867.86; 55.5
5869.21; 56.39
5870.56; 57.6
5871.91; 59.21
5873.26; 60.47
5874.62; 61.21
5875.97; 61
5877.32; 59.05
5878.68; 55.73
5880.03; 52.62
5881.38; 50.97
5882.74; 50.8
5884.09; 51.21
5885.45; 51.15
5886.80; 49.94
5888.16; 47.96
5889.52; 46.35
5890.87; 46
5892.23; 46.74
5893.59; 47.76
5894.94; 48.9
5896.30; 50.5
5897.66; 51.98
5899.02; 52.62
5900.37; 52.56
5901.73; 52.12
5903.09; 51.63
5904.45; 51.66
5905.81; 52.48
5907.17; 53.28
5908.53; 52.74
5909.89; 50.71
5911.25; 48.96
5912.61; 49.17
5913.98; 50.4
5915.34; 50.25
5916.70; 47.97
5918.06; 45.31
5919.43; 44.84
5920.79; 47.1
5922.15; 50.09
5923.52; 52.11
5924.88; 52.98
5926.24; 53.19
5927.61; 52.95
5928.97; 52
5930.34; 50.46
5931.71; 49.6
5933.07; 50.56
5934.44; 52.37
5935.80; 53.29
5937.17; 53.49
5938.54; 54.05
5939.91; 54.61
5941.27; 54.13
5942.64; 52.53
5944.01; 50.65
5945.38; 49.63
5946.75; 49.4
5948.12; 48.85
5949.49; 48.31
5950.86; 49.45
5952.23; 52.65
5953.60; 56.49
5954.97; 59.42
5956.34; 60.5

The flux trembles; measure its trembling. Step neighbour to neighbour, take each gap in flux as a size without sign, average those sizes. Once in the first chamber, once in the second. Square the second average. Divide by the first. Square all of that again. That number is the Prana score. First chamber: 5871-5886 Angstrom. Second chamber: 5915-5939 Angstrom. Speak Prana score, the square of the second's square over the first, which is 1.6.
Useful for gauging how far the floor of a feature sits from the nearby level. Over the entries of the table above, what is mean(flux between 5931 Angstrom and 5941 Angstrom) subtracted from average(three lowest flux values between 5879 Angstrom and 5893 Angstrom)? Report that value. -6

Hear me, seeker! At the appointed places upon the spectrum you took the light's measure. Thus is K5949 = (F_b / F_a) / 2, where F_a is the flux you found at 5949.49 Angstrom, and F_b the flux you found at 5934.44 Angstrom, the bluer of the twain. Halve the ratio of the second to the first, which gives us 0.542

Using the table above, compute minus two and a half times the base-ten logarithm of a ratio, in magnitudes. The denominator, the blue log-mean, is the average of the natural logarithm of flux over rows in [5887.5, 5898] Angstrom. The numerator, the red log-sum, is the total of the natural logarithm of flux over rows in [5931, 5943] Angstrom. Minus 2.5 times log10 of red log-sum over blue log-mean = -2.4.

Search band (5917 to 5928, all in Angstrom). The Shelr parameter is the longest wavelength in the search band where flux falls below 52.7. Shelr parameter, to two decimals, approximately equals 5923.52 Angstrom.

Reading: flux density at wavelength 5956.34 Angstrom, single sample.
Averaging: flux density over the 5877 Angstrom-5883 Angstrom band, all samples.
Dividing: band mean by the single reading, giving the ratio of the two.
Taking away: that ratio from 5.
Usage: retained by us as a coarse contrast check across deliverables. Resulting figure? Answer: 4.11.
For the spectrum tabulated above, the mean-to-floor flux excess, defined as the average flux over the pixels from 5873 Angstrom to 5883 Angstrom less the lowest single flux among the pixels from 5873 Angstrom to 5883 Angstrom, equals 5.7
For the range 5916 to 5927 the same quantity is 4.4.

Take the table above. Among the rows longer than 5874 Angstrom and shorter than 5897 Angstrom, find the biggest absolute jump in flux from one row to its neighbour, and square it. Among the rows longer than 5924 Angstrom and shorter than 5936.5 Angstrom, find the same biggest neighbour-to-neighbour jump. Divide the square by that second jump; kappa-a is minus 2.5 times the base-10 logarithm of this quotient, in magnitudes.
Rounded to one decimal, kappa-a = -2.0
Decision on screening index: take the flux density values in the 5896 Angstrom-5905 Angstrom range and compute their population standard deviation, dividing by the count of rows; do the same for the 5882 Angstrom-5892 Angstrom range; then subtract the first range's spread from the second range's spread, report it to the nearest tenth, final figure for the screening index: 1.4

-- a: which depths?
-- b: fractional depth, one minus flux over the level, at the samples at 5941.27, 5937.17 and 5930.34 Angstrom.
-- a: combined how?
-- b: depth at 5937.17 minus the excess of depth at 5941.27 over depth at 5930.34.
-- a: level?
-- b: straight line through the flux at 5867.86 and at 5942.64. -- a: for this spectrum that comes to 0.06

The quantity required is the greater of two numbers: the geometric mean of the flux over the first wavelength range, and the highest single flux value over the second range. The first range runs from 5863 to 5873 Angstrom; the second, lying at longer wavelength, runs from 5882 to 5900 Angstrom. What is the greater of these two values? 55.8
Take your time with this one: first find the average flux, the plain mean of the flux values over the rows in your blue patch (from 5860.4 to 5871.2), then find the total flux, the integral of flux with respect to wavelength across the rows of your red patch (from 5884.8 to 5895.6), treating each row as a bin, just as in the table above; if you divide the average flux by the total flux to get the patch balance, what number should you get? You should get 0.106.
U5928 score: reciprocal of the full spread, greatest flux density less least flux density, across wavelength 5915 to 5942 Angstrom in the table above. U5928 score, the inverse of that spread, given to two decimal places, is 0.10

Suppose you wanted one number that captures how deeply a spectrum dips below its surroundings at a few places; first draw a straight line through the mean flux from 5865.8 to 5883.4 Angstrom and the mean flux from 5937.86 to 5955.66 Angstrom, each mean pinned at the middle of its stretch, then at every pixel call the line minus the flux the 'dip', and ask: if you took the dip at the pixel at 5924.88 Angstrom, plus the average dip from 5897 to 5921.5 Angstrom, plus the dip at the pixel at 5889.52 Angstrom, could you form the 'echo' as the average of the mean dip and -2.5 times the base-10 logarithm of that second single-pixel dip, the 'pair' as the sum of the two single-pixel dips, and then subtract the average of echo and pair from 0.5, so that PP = -4.9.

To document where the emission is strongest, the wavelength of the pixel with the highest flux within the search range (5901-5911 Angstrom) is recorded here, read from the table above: 5907.17 Angstrom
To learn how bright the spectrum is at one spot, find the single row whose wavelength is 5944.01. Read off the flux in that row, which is 50.65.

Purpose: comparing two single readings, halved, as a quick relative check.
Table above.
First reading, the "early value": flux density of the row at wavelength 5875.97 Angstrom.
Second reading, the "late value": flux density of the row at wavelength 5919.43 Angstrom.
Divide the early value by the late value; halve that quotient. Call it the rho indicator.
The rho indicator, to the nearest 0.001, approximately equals 0.680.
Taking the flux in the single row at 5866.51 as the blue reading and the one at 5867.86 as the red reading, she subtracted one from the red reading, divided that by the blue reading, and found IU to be 1.00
